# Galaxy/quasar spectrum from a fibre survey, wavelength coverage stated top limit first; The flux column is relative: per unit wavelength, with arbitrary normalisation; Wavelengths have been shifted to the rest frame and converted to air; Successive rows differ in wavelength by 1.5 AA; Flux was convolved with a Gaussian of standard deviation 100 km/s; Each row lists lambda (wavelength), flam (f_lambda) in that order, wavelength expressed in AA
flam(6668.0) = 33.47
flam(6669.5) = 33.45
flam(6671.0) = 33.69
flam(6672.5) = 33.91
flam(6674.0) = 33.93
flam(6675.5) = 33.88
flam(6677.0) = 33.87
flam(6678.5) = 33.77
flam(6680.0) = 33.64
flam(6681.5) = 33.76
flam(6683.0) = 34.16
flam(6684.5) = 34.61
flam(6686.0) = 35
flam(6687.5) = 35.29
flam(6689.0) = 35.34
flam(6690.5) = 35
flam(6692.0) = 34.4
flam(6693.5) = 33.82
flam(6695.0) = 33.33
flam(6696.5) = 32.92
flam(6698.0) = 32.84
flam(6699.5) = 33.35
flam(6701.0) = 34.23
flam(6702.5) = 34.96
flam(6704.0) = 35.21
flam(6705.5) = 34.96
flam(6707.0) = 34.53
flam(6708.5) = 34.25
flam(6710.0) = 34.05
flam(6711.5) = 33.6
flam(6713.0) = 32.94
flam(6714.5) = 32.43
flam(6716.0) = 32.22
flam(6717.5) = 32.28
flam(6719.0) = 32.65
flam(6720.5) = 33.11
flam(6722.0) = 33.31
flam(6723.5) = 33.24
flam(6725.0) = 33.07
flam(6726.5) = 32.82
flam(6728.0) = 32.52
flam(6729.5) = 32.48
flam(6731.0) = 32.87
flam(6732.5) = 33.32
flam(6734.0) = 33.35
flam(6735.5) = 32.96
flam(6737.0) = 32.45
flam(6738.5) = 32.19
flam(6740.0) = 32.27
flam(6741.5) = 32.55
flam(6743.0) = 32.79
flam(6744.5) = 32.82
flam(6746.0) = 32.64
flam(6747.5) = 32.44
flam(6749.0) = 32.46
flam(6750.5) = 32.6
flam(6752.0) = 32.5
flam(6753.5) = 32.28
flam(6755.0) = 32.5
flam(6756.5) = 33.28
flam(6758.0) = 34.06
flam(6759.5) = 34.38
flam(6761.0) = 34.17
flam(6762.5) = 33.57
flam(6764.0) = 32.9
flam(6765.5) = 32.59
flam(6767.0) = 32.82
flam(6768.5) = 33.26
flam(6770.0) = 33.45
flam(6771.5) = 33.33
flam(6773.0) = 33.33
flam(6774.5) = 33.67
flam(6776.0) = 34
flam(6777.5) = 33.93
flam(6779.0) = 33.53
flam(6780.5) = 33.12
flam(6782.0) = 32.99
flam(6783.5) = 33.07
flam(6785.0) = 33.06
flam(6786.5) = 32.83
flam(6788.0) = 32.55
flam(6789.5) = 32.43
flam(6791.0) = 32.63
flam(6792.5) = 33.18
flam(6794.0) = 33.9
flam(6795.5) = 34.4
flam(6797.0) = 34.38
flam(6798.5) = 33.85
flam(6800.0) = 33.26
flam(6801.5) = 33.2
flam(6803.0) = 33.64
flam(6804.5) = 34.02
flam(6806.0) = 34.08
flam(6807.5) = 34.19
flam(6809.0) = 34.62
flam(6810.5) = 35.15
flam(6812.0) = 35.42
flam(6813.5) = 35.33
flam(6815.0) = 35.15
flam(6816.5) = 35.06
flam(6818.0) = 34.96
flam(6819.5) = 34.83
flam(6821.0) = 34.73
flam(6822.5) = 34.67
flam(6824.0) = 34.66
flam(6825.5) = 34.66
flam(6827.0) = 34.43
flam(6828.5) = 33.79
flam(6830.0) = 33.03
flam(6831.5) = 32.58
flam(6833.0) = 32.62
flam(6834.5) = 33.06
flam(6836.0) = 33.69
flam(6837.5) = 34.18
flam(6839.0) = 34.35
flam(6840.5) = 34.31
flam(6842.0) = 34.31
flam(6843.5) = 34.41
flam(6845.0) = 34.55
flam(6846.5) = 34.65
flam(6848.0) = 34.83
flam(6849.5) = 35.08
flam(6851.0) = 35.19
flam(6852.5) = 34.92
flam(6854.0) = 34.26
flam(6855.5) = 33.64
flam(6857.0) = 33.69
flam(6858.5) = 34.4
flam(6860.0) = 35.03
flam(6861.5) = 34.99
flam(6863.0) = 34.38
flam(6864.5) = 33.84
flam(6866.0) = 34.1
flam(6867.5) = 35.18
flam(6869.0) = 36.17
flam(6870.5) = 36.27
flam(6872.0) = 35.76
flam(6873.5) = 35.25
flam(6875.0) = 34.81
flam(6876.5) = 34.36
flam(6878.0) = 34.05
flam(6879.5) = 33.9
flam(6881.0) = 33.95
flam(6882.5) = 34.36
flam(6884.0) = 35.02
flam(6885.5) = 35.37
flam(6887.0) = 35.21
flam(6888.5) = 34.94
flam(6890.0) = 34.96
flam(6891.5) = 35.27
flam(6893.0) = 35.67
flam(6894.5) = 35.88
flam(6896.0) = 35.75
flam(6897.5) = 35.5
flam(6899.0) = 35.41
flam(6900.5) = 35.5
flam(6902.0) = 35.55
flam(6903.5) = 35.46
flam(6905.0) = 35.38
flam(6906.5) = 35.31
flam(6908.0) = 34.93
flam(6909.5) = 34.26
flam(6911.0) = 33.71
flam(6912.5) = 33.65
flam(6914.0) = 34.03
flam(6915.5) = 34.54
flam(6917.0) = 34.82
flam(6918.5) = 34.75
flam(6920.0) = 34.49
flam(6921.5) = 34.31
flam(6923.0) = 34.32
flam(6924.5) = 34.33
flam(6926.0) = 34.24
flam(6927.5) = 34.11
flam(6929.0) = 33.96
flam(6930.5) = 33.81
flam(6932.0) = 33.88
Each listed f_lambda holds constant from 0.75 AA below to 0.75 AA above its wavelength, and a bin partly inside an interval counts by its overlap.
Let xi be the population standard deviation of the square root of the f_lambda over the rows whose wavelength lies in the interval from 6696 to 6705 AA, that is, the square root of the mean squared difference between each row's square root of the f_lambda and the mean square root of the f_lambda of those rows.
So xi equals 0.081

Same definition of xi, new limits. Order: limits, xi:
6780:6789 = 0.017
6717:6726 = 0.032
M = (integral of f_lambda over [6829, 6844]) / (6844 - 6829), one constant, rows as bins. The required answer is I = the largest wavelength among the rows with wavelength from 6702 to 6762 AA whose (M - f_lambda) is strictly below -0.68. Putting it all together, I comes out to 6759.5 AA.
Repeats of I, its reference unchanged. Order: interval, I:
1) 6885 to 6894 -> 6893.0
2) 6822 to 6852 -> 6851.0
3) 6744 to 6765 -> 6759.5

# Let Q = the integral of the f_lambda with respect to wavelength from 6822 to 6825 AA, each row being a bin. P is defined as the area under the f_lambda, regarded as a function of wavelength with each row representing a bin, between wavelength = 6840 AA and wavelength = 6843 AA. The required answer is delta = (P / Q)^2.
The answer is 0.98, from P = 103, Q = 104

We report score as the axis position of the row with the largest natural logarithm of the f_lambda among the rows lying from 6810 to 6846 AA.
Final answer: 6812.0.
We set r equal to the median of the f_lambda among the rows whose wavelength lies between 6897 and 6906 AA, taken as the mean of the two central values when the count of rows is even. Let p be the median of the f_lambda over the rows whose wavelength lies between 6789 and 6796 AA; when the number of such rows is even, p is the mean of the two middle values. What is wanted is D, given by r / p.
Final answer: 1.07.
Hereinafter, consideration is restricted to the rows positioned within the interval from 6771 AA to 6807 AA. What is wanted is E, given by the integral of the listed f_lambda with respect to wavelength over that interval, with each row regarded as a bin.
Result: 1204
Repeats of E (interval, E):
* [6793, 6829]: 1239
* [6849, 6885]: 1249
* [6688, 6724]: 1214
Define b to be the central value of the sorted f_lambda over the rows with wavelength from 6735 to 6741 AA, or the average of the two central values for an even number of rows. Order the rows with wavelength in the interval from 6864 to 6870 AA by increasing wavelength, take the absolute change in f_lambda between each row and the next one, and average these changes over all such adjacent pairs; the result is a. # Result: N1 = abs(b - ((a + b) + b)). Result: 33.14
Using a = 0.777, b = 32.4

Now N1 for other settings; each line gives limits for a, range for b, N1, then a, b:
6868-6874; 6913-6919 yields 35.02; 0.373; 34.6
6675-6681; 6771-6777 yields 33.58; 0.080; 33.5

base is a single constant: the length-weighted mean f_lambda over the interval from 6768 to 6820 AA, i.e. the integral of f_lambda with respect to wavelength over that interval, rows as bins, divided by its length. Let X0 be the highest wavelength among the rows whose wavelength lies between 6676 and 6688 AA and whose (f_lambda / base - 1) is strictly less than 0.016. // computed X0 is 6683.0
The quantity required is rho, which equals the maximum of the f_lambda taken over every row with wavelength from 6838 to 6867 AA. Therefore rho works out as 35.19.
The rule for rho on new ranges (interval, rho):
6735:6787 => 34.38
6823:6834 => 34.66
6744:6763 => 34.38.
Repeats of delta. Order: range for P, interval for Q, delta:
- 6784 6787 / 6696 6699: 1.00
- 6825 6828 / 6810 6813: 0.95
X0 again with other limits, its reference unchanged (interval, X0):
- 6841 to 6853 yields 6842.0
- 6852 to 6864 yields 6857.0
